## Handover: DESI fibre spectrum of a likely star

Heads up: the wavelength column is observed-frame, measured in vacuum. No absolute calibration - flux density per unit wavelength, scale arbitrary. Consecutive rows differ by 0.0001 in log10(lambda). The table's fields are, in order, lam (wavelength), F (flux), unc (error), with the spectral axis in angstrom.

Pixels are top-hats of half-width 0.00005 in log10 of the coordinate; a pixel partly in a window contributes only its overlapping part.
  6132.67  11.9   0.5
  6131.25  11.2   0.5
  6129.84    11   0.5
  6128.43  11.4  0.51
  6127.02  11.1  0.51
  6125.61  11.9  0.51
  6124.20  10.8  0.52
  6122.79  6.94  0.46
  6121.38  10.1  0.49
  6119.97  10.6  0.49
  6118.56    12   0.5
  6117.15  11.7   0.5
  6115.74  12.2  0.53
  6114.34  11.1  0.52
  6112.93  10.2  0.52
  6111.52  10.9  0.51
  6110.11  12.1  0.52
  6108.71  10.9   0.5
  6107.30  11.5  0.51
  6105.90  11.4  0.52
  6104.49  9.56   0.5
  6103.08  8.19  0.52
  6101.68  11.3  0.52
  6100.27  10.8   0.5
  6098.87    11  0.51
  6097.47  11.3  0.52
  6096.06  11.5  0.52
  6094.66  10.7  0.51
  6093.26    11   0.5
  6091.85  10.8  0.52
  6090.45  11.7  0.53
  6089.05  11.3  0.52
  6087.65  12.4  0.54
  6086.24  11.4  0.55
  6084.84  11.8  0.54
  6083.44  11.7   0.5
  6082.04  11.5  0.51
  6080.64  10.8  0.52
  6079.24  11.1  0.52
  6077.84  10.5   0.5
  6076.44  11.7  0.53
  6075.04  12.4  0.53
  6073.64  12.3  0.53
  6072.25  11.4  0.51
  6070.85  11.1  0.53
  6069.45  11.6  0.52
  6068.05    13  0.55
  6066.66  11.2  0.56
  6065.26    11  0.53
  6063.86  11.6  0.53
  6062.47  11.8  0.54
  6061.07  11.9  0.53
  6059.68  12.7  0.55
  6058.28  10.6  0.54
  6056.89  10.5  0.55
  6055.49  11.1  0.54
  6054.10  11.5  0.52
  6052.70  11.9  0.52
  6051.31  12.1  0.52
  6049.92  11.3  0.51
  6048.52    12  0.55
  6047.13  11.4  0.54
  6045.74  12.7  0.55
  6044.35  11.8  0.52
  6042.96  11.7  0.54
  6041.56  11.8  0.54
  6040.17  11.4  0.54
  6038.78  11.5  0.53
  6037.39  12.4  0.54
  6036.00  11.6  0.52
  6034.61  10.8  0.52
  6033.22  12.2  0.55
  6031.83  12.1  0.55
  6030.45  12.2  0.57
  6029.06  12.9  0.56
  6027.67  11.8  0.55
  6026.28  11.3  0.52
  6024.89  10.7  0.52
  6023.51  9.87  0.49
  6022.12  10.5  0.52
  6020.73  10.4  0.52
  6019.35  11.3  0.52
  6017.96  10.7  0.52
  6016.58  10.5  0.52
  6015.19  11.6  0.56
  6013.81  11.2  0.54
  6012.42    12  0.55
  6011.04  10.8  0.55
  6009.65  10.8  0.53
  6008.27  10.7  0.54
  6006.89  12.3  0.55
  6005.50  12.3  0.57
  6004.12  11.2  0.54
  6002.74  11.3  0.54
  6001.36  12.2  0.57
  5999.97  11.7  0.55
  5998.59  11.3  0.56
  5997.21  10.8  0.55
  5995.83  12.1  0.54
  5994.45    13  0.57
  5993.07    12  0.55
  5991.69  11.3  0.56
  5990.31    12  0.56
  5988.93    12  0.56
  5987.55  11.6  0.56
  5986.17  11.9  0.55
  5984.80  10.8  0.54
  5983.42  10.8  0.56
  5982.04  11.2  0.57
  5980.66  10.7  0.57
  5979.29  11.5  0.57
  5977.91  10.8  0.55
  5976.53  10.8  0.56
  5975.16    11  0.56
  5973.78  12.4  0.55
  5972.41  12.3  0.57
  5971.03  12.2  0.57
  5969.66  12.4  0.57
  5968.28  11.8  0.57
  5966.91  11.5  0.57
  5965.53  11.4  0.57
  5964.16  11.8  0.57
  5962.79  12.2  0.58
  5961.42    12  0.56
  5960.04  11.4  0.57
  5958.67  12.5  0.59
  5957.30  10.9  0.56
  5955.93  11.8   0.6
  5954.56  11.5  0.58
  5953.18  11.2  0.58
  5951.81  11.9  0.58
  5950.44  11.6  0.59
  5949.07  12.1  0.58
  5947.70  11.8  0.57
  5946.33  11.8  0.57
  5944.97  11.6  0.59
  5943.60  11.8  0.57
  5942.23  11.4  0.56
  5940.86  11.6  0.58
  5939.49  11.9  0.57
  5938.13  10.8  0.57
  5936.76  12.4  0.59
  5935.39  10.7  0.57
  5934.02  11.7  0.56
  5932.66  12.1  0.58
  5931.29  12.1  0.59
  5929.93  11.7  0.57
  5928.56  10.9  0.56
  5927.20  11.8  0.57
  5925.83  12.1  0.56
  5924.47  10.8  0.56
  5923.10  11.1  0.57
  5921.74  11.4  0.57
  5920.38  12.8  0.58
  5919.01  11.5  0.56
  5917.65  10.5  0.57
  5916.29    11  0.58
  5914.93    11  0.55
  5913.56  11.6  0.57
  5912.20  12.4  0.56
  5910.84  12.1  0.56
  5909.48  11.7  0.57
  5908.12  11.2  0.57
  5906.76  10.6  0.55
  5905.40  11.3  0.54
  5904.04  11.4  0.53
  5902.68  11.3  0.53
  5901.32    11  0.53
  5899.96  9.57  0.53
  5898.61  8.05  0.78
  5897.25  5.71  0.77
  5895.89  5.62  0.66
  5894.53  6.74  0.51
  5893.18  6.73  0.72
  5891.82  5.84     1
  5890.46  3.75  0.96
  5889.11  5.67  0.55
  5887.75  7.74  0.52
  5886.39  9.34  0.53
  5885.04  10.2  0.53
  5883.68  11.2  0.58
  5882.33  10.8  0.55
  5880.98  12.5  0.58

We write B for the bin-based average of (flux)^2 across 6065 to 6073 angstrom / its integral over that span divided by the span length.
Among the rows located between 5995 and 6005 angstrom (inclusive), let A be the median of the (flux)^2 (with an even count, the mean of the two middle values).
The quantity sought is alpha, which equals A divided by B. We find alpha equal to 0.95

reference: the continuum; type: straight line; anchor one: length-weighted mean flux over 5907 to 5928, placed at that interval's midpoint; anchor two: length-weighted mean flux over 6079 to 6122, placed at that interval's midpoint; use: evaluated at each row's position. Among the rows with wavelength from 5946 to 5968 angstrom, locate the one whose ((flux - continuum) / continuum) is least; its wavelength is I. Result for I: 5957.30 angstrom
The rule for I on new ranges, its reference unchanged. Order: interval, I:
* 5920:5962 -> 5935.39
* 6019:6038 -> 6023.51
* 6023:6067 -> 6023.51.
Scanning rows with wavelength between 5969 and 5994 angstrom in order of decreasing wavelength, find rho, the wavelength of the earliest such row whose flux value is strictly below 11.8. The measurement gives 5991.69 angstrom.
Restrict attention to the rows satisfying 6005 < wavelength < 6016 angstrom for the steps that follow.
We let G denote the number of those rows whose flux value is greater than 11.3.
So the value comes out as 4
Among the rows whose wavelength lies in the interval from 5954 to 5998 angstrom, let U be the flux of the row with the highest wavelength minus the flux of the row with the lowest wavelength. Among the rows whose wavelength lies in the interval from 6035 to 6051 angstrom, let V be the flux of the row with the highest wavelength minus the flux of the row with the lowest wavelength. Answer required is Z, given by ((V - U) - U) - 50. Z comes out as -48.9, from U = -0.7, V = -0.3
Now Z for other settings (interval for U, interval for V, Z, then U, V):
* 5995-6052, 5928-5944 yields -49.1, 0.0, 0.9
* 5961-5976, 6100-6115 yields -47.7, -1.0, 0.3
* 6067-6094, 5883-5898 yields -51.5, -2.0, -5.5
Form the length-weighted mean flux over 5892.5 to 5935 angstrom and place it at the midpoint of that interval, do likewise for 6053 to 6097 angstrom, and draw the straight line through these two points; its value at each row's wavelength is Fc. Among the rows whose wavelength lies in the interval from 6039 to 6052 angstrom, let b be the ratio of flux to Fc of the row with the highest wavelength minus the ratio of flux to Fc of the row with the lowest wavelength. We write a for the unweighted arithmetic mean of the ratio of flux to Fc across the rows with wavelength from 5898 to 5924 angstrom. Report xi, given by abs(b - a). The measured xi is 0.99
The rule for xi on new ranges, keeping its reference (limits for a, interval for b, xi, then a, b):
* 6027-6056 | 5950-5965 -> 1.03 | 1.05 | 0.01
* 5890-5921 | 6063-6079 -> 1.02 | 0.92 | -0.10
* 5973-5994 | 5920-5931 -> 1.14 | 1.04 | -0.11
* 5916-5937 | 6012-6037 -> 1.13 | 1.08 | -0.05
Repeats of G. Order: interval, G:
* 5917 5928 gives 5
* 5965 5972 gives 5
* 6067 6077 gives 6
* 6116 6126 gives 3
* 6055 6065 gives 4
